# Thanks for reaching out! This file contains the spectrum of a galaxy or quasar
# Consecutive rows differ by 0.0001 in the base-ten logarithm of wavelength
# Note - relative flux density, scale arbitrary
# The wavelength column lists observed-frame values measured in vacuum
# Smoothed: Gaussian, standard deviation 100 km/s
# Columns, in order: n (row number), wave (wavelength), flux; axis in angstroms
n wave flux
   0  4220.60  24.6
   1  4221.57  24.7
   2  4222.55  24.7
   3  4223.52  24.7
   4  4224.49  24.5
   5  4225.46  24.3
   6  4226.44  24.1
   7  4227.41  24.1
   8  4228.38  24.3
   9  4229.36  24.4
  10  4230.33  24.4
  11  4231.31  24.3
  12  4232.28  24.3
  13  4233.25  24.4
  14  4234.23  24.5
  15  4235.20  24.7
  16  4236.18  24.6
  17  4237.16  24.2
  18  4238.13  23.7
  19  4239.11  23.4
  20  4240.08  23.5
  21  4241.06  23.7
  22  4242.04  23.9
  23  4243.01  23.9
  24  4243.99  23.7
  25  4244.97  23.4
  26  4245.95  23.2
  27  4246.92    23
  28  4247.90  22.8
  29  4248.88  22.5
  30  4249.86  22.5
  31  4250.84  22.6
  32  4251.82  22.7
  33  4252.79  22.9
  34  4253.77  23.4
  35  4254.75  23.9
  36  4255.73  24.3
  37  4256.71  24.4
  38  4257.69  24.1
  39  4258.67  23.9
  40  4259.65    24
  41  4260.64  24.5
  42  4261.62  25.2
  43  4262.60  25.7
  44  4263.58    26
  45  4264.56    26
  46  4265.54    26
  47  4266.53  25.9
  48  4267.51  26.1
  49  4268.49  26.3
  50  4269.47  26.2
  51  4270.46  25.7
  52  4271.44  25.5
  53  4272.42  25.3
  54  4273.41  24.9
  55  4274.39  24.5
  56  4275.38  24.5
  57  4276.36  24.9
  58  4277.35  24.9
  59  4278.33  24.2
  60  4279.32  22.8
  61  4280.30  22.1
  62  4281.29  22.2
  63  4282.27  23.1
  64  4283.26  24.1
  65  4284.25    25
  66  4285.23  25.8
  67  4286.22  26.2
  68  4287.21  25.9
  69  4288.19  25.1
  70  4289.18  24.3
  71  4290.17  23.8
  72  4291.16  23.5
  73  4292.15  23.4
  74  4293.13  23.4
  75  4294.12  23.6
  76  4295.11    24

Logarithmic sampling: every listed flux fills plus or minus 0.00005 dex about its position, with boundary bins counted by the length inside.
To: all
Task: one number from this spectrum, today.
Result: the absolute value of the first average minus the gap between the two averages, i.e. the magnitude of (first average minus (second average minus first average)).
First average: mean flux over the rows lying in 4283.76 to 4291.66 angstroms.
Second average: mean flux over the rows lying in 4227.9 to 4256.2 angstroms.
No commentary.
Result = 26.2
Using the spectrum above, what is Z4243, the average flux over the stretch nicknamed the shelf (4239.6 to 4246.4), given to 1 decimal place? 23.6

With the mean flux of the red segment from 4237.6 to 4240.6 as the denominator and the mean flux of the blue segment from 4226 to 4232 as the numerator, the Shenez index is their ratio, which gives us 1.03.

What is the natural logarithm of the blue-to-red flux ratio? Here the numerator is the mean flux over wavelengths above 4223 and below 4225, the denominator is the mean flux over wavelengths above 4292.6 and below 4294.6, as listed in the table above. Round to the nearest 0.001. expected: 0.046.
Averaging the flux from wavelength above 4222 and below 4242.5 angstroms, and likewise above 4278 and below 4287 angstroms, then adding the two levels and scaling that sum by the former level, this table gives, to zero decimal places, 1167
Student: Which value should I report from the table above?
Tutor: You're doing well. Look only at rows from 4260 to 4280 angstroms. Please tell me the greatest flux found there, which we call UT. 26.3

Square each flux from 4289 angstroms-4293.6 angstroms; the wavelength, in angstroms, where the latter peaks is 4289.18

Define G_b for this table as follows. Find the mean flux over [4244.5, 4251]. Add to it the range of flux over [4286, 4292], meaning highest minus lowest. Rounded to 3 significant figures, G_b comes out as 25.6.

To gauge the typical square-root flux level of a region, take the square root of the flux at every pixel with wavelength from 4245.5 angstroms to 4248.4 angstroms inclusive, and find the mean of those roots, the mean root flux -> 4.80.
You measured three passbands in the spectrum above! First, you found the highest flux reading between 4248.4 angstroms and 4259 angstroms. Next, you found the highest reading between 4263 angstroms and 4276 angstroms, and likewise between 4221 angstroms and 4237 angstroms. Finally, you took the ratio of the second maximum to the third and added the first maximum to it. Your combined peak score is 25.5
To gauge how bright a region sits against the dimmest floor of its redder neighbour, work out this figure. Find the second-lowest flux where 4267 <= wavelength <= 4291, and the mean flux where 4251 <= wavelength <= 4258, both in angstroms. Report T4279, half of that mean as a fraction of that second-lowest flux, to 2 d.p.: 0.53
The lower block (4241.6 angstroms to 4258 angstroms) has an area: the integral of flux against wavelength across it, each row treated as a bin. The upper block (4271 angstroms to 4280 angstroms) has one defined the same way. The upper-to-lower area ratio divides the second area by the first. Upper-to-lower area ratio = 0.6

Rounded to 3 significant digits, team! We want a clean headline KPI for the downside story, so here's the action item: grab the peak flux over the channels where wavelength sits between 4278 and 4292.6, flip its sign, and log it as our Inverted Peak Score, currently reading -26.2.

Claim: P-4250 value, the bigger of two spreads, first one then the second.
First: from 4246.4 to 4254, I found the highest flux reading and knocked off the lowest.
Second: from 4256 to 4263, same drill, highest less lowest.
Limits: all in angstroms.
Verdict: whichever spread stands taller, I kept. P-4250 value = 1.8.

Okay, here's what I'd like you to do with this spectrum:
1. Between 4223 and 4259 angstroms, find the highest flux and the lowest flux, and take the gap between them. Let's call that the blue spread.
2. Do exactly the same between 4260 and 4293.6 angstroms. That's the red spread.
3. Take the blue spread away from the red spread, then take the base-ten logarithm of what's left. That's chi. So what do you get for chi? 0.30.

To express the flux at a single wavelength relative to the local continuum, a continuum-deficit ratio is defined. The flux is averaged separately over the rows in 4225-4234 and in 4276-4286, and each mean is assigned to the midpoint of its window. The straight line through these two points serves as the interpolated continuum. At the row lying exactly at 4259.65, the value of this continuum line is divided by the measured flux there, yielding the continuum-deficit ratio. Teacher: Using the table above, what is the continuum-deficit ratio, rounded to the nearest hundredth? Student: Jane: 1.00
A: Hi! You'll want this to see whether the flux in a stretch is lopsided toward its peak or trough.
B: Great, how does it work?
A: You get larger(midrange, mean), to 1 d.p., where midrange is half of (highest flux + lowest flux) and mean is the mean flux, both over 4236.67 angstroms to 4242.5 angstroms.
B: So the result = 23.8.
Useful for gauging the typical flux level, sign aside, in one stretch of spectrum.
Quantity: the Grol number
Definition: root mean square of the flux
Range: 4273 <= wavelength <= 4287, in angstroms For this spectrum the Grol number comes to 24.3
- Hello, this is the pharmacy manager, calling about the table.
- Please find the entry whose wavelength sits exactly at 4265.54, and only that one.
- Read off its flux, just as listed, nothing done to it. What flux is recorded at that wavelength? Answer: 26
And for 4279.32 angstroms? 22.8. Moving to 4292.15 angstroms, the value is 23.4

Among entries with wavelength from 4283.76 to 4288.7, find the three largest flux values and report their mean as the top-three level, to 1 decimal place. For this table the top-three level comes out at 26.0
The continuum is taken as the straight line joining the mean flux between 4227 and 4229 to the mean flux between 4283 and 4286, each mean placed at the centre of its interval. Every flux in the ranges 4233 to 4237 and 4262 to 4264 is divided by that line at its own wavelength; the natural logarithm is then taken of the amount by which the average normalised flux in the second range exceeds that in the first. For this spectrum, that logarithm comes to -3.3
